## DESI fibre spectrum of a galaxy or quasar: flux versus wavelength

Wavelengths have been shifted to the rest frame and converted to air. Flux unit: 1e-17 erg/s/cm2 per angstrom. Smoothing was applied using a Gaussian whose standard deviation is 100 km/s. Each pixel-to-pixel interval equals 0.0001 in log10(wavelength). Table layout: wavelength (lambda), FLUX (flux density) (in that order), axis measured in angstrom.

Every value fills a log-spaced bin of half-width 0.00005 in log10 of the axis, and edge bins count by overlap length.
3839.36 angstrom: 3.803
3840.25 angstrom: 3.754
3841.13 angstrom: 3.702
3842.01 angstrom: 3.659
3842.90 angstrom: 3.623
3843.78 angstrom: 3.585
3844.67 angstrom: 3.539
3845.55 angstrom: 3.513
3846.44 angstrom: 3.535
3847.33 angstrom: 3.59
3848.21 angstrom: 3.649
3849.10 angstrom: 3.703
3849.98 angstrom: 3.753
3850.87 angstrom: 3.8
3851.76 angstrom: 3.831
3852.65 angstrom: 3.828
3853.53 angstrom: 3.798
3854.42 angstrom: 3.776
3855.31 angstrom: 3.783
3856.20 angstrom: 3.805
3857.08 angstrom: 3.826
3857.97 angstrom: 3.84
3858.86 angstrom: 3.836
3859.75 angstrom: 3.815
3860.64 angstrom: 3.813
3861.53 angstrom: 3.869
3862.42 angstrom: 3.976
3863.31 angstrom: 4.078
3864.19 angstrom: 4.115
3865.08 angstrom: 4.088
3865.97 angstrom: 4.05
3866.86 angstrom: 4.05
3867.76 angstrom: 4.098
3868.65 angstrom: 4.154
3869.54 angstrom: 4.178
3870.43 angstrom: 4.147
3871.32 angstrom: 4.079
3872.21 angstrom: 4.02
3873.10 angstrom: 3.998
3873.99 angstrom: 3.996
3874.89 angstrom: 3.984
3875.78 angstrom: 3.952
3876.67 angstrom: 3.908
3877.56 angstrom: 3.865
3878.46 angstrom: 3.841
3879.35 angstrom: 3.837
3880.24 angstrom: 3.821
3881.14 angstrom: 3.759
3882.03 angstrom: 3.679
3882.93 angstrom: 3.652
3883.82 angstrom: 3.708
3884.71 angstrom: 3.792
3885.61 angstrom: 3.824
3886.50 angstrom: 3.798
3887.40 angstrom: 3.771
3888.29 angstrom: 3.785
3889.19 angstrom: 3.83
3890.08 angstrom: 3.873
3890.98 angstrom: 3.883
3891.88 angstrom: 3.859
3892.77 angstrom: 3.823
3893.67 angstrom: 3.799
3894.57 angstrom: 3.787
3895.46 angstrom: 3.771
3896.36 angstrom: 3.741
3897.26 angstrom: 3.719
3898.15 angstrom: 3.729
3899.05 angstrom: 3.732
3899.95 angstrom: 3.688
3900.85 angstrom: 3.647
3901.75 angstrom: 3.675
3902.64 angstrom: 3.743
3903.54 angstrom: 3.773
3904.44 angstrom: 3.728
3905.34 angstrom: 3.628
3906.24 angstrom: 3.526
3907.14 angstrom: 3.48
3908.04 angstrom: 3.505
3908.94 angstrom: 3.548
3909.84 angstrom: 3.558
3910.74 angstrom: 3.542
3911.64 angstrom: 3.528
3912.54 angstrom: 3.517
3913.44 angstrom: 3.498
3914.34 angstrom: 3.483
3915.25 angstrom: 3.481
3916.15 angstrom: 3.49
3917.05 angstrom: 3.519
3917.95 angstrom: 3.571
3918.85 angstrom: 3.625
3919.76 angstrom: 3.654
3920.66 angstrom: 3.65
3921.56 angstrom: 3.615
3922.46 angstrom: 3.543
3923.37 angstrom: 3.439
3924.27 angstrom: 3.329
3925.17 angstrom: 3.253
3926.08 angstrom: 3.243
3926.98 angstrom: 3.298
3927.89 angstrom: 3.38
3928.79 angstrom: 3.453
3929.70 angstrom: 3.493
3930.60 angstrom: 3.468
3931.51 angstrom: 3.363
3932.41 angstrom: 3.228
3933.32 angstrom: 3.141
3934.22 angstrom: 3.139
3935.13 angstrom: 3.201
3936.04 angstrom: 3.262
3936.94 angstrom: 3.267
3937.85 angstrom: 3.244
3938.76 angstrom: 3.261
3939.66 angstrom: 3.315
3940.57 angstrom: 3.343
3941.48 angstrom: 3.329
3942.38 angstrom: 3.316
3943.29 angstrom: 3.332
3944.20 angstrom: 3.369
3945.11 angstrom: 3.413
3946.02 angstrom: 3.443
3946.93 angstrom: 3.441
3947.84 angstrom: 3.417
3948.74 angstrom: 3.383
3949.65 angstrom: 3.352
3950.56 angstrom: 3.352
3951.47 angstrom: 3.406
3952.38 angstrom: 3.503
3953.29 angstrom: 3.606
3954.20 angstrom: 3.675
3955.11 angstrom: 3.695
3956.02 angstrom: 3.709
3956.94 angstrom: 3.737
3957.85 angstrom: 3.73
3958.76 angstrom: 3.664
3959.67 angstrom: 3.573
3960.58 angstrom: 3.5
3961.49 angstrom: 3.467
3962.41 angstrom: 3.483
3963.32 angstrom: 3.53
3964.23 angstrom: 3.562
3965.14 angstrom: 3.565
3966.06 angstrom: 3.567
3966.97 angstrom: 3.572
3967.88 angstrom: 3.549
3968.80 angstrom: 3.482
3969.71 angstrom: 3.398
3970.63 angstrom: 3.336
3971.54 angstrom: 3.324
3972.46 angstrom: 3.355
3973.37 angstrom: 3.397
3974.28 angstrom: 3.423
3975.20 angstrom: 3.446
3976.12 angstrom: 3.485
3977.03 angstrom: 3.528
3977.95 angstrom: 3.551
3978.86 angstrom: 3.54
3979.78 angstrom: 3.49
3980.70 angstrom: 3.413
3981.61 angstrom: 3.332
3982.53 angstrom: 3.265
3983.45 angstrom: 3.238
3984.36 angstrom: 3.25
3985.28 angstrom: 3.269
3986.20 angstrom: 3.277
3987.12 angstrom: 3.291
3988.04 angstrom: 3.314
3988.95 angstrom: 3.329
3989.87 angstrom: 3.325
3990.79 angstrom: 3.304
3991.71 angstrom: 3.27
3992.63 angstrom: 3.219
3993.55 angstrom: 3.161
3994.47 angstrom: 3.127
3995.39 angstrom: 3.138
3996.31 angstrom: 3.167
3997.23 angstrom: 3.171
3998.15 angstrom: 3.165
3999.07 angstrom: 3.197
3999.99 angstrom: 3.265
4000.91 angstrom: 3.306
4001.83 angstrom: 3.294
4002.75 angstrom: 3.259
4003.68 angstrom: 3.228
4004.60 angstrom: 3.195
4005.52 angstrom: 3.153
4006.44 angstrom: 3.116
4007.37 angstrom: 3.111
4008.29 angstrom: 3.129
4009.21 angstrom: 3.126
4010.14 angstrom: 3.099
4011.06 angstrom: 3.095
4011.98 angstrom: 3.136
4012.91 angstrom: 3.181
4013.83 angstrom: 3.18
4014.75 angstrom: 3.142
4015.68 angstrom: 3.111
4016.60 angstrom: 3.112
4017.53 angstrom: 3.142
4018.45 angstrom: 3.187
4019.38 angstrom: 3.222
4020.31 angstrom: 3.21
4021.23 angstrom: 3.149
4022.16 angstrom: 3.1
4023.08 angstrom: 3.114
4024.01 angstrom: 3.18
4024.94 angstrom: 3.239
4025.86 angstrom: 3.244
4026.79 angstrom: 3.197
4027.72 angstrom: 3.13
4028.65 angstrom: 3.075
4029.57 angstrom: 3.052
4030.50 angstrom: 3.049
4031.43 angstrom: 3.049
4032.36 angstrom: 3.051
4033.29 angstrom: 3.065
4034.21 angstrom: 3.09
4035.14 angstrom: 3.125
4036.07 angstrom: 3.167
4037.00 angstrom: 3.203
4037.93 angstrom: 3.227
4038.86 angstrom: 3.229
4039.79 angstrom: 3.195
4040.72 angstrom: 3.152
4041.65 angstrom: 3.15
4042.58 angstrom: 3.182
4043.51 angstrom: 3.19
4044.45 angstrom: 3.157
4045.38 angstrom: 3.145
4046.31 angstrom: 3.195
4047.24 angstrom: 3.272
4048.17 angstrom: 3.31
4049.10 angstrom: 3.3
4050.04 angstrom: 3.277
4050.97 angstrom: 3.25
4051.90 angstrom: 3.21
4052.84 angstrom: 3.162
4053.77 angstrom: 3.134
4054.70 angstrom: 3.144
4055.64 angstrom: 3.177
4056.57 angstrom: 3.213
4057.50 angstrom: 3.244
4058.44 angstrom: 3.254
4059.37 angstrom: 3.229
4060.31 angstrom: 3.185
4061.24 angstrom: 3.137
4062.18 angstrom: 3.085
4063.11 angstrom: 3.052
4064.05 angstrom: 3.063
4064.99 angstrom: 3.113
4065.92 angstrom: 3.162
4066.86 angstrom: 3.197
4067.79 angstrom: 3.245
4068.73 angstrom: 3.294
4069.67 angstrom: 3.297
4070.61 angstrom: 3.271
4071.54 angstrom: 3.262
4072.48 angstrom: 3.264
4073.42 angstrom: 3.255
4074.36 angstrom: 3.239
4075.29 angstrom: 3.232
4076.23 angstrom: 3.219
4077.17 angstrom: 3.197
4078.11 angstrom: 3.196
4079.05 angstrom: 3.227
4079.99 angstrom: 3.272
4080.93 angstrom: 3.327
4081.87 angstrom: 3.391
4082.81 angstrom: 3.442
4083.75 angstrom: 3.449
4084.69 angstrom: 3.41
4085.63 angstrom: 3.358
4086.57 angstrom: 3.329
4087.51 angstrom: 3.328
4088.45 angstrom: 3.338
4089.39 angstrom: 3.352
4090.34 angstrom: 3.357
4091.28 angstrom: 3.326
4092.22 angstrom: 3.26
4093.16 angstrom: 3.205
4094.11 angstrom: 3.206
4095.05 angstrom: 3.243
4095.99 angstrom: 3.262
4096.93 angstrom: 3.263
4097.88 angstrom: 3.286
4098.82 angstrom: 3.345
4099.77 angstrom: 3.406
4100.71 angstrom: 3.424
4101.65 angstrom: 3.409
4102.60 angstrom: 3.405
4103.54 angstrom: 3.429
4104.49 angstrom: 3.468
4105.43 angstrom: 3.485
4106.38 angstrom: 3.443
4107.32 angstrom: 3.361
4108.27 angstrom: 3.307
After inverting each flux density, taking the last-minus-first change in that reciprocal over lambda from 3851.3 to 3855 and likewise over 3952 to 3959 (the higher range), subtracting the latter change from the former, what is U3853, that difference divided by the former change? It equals 4.3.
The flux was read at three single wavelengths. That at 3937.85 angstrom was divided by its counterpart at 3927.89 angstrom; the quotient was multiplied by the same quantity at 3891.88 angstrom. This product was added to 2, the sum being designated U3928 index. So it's 5.7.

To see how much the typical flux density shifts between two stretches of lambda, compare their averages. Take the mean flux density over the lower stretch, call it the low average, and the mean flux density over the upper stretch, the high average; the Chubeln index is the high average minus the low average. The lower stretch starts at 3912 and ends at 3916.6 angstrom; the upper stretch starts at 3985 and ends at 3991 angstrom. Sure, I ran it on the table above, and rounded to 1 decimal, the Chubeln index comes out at -0.2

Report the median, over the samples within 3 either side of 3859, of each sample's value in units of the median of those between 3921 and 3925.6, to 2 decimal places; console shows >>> 1.11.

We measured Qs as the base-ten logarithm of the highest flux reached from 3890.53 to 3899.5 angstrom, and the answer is 0.589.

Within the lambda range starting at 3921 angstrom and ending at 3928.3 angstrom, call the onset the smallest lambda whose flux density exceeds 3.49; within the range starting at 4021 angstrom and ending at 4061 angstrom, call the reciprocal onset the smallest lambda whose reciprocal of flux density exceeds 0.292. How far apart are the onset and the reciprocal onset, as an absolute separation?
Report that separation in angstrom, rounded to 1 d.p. 99.7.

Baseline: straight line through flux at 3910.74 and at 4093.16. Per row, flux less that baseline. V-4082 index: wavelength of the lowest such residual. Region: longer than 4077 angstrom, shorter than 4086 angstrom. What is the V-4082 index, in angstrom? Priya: 4077.17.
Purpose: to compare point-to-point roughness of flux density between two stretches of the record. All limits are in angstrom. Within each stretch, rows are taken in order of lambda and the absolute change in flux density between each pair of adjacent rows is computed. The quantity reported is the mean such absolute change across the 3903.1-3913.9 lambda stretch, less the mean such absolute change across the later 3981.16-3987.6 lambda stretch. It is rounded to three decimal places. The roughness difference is 0.015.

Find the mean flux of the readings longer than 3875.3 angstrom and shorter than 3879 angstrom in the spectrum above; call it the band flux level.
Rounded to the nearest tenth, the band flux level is 3.9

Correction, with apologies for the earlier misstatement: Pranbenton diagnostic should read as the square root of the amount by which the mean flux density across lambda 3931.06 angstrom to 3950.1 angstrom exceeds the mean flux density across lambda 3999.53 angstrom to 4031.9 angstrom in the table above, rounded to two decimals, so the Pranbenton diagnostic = 0.39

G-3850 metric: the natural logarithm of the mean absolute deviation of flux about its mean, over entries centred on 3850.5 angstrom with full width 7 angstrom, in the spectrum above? -2.6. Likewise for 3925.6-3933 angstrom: -2.5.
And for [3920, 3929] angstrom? -2.1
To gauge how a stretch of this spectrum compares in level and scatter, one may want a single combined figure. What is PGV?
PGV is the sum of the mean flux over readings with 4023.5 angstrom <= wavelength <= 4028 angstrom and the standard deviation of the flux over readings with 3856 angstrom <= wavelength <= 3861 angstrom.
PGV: 3.21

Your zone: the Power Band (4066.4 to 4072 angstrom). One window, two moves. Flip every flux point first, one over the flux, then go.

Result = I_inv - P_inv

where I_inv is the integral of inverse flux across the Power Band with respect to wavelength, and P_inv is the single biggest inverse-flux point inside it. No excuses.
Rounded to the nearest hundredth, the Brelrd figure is 1.41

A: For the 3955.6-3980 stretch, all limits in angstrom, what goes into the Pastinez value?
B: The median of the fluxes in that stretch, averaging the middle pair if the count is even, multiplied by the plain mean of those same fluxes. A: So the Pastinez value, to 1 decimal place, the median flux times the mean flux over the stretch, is 12.4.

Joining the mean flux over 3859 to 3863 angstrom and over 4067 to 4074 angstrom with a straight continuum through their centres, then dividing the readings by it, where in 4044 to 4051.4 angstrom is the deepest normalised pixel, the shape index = 4045.38 angstrom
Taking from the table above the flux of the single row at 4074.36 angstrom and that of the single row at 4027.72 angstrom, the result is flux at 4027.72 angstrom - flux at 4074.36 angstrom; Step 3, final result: -0.11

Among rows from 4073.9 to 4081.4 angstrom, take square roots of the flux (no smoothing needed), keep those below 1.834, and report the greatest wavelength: 4080.93 angstrom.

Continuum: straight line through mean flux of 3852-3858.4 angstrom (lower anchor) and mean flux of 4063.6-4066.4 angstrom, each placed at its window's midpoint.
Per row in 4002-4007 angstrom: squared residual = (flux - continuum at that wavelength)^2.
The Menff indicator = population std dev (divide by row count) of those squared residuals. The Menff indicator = 0.012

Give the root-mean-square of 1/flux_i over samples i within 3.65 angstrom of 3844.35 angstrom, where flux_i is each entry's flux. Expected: 0.278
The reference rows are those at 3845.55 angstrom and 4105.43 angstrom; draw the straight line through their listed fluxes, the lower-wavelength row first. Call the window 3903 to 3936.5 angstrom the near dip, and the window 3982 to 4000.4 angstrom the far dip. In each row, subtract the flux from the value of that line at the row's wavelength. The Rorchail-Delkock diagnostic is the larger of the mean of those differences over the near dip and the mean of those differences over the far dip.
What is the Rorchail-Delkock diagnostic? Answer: 0.260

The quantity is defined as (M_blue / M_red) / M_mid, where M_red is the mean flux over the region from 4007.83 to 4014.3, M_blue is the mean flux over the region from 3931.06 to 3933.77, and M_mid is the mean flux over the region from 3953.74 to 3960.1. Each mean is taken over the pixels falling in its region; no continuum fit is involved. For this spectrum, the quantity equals 0.281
